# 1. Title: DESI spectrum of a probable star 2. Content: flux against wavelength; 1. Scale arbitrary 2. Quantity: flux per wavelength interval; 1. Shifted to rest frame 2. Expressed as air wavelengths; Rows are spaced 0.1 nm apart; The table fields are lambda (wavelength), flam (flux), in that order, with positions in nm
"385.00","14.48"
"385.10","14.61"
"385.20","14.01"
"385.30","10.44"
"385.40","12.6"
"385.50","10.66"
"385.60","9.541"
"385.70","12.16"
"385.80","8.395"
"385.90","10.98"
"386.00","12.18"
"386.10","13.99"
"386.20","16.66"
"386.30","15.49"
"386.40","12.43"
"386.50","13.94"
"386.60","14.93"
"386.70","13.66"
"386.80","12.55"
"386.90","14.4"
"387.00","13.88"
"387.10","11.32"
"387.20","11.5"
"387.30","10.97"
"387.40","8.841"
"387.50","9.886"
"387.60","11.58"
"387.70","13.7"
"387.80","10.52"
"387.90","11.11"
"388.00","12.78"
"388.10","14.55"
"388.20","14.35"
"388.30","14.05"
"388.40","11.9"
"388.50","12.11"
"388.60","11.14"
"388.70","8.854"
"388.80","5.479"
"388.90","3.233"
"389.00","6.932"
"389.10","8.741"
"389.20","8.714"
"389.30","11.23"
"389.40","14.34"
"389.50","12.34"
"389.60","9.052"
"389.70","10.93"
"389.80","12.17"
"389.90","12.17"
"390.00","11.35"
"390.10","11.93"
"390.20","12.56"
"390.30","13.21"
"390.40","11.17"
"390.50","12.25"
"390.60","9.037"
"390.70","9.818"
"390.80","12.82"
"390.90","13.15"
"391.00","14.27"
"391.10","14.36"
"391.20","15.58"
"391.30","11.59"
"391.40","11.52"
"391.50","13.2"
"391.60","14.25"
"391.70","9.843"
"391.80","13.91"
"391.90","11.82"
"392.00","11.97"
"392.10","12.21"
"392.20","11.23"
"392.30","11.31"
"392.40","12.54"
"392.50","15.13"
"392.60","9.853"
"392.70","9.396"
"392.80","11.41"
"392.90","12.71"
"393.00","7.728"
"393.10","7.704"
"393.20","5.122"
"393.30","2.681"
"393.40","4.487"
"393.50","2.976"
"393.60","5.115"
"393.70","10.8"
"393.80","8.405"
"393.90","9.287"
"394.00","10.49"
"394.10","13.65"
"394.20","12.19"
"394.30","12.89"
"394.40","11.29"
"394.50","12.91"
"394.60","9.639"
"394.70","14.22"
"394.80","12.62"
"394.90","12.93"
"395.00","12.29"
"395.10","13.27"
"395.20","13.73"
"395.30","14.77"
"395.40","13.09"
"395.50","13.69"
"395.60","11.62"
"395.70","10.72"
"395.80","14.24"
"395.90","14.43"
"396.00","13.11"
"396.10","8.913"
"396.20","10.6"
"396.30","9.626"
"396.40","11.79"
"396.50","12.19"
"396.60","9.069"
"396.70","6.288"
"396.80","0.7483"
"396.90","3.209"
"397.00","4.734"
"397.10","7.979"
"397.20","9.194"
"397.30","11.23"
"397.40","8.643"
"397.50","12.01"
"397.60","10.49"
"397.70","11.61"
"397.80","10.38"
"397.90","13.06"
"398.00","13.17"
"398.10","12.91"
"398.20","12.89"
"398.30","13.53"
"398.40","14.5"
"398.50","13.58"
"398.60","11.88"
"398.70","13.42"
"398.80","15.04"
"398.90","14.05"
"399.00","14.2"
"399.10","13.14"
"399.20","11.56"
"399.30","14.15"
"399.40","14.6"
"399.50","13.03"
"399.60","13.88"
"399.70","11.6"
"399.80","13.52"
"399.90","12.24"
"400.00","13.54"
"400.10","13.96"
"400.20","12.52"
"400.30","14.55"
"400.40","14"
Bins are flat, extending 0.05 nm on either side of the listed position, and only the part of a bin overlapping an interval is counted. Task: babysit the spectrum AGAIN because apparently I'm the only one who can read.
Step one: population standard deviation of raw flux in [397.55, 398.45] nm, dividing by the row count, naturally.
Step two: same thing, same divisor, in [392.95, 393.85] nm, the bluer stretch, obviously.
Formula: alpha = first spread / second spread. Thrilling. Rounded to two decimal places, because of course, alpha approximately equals 0.51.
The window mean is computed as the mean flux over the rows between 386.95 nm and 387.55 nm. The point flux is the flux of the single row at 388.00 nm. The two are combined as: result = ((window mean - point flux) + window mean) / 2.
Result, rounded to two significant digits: 4.7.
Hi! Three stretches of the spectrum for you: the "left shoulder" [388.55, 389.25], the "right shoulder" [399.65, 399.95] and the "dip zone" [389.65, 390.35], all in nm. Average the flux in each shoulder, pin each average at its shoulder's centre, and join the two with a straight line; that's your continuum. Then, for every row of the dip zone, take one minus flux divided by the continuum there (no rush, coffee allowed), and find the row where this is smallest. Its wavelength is 390.30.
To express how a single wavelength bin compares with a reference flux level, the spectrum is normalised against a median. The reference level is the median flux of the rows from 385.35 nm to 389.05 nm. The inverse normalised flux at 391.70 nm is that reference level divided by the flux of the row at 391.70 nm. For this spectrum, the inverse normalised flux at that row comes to 1.23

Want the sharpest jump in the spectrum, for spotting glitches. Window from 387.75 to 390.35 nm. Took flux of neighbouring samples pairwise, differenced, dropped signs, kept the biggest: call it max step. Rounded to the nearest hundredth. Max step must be 3.70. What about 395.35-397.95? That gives 5.54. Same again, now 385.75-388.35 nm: 3.18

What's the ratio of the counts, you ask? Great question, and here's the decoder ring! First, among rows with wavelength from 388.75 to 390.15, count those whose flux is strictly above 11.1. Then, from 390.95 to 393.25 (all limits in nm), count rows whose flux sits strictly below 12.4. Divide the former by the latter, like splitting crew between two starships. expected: 0.50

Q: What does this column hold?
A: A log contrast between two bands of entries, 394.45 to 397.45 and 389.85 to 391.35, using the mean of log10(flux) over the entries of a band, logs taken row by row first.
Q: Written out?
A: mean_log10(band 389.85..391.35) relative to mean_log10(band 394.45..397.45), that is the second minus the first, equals 0.10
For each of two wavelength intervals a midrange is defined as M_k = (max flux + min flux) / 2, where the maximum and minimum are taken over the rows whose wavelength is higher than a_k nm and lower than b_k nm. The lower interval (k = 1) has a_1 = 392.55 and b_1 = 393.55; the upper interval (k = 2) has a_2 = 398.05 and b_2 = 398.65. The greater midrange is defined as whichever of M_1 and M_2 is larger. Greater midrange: 13.2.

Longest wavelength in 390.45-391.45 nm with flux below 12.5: 391.40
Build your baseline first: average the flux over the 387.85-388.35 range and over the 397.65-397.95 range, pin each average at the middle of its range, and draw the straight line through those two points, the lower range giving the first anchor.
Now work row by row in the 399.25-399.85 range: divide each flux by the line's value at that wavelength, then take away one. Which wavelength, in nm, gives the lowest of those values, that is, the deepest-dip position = 399.70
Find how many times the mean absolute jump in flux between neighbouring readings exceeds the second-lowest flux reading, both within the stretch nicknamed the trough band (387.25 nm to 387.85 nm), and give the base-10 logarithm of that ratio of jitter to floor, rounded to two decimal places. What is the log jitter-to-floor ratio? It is -0.69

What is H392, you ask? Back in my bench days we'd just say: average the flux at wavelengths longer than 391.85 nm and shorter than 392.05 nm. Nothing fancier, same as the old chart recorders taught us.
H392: 11.9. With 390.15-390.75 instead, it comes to 11.3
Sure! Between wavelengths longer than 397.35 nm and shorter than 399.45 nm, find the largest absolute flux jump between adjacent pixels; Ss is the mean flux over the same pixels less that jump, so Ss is 9.4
